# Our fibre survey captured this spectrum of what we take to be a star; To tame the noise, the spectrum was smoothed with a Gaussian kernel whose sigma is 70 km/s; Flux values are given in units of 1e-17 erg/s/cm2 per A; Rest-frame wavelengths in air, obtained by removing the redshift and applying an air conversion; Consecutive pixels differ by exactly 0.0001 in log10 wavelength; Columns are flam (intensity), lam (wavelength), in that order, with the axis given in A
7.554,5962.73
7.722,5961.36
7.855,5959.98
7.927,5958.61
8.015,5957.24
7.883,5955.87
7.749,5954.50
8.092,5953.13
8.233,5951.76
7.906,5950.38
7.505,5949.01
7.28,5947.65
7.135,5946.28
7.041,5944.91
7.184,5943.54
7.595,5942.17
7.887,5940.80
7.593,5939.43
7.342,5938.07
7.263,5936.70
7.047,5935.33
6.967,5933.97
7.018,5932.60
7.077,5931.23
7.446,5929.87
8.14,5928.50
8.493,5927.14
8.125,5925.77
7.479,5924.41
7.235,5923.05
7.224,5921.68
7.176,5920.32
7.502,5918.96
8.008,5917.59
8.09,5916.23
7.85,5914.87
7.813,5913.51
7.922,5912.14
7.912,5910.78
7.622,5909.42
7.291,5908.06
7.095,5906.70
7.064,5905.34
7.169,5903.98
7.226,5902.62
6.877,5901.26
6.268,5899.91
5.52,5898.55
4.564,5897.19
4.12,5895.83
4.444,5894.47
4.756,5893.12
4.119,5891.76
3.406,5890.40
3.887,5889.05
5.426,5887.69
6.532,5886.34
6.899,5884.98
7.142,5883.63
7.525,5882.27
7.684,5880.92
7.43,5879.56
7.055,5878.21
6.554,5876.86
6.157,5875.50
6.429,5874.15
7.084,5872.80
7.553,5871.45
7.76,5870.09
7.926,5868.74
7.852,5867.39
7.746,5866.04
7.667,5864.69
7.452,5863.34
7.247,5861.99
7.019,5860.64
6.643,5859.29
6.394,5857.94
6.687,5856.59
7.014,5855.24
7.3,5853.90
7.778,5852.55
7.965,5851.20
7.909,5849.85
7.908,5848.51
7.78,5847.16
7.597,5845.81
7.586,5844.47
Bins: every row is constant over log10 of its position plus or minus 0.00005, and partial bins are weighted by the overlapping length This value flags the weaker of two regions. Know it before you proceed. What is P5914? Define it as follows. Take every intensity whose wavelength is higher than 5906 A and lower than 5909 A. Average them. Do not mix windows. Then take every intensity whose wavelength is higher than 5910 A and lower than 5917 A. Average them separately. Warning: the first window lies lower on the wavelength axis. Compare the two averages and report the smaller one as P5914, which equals 7.2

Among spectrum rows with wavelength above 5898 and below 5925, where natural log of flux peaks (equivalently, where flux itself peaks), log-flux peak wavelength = 5916.23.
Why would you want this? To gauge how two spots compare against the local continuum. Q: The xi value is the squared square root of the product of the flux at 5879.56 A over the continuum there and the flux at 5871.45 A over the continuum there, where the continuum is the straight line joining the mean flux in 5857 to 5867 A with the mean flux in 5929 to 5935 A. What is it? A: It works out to 1.09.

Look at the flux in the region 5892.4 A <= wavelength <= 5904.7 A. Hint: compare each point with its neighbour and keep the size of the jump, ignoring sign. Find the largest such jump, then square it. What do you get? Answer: 0.91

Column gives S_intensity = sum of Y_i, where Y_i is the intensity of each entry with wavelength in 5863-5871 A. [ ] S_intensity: 46.4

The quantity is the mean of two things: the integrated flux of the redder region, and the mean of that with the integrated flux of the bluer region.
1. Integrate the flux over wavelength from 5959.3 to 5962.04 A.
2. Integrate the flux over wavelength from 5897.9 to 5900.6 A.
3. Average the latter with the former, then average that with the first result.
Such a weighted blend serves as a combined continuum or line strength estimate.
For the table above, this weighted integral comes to 20.0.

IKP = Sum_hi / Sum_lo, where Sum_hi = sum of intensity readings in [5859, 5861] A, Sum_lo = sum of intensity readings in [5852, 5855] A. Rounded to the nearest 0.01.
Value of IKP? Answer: 0.91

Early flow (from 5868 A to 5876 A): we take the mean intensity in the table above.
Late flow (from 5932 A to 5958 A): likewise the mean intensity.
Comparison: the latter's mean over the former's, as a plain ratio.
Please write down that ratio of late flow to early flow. 1.05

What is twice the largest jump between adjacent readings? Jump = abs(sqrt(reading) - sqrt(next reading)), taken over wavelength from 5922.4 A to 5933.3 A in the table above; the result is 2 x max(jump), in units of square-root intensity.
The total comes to 0.25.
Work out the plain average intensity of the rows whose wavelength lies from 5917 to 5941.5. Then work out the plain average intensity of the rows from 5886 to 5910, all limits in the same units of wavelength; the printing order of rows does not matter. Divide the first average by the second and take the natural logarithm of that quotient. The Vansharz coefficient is 0.27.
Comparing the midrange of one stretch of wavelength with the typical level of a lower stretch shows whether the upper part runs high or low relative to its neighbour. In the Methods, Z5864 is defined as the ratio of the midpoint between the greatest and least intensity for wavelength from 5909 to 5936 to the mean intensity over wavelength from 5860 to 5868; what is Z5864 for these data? 1.031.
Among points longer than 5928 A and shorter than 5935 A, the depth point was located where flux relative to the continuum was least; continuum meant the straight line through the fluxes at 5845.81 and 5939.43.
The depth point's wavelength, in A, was 5933.97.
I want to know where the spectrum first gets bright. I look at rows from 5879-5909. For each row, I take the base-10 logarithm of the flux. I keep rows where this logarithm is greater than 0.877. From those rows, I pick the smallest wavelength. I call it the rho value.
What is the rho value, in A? 5880.92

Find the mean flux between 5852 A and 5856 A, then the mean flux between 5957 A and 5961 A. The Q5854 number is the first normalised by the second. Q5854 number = 0.93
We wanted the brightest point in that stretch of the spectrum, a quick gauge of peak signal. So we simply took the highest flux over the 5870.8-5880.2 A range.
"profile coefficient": 7.553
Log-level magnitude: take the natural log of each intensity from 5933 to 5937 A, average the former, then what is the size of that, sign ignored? 1.96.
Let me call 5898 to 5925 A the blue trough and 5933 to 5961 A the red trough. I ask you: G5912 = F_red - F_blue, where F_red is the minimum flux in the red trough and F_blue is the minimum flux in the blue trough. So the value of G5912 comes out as 1.4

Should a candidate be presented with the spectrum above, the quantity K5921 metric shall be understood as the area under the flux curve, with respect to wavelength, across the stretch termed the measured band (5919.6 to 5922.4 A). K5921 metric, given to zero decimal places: 20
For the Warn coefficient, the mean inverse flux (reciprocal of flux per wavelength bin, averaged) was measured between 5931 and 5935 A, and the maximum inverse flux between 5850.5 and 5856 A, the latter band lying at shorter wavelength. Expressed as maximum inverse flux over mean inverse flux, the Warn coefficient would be 1.00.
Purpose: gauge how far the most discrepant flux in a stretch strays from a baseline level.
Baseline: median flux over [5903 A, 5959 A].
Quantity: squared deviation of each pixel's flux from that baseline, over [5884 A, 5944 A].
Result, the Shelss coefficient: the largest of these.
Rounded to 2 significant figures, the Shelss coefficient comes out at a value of 17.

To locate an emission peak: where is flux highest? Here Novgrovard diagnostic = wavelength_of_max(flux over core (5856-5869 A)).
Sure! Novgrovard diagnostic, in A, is 5868.74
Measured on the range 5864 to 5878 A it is 5868.74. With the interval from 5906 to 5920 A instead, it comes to 5916.23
